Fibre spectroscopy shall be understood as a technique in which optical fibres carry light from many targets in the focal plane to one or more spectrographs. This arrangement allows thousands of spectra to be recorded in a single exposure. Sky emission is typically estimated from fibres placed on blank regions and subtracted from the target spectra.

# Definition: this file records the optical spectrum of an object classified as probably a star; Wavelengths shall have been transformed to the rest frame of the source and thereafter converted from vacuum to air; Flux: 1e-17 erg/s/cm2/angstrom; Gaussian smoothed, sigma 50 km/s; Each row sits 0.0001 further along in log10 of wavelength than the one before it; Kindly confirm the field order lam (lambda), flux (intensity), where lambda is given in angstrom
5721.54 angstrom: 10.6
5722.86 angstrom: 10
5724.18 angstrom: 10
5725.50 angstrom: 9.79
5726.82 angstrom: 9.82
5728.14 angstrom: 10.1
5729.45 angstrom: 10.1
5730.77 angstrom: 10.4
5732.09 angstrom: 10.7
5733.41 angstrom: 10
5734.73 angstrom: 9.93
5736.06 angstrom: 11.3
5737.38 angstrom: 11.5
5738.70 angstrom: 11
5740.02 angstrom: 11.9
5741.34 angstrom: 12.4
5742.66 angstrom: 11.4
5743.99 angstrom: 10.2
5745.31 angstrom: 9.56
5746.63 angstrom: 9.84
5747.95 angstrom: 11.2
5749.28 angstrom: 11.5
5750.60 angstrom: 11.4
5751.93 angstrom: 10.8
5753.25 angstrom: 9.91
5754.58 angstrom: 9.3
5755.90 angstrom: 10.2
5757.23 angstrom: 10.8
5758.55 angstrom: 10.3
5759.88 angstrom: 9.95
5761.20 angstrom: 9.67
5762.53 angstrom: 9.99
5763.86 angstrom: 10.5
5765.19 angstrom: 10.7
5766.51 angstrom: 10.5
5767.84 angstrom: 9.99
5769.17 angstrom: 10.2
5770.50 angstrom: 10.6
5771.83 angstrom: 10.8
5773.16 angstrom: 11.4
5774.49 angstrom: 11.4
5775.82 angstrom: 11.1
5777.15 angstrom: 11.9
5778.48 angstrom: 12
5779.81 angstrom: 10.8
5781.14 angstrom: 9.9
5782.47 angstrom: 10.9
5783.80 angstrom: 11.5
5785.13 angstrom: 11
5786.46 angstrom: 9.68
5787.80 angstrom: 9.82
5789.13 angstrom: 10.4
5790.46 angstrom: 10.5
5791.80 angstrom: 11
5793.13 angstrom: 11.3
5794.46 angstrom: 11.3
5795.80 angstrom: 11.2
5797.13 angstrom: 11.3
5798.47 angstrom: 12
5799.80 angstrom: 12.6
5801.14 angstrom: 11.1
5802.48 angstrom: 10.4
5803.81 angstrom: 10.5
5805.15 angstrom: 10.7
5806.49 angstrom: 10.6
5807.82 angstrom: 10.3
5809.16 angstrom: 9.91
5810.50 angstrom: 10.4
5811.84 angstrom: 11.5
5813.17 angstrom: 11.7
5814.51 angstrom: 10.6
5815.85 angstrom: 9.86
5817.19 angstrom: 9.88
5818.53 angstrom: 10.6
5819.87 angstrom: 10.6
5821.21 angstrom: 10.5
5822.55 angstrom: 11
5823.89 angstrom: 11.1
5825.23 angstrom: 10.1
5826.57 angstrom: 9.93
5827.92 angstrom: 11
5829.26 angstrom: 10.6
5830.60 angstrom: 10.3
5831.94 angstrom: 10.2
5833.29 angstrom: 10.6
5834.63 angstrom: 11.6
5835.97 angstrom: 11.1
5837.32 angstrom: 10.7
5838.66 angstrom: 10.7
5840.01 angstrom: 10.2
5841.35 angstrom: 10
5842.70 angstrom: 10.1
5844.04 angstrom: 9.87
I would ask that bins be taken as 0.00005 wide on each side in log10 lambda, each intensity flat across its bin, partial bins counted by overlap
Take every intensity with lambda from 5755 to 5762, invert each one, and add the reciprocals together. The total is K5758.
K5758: 0.492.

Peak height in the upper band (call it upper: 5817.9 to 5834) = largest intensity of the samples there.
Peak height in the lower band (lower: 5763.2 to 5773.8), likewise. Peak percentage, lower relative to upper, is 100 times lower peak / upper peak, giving 103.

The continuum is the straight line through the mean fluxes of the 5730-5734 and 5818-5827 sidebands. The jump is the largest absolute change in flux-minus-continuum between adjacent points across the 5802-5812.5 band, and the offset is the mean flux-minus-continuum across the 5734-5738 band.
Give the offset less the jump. -0.6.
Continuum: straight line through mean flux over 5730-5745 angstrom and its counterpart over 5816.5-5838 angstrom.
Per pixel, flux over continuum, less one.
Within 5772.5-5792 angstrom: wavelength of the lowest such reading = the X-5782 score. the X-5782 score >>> 5786.46 angstrom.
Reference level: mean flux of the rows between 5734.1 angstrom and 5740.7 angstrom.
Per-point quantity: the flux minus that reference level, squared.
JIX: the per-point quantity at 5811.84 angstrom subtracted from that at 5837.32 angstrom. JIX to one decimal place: 0.0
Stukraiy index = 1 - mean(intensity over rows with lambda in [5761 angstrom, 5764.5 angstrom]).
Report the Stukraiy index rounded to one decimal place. -9.1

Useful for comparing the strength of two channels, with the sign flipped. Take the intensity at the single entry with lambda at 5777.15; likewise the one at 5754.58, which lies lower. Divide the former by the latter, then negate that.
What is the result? -1.28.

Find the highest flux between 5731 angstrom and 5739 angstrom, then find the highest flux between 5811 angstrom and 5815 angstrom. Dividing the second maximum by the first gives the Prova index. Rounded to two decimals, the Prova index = 1.02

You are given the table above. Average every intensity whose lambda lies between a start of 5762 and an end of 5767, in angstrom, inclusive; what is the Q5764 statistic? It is 10.4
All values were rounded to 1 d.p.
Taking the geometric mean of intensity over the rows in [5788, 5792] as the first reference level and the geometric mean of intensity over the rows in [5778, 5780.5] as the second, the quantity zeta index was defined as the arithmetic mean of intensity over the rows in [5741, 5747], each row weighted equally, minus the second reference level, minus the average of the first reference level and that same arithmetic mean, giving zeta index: -11.4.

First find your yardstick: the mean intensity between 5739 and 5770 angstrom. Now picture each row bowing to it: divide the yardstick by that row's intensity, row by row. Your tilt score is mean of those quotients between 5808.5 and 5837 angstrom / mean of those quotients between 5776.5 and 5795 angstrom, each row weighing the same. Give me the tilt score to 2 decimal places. 1.02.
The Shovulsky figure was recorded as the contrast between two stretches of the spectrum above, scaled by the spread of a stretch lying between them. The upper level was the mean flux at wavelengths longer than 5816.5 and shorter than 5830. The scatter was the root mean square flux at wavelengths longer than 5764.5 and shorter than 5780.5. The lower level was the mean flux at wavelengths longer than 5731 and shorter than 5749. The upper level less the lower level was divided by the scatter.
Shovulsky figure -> -0.028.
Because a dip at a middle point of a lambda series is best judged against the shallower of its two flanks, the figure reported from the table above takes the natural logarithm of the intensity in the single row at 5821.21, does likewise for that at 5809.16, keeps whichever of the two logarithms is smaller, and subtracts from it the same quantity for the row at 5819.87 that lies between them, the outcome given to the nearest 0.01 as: -0.07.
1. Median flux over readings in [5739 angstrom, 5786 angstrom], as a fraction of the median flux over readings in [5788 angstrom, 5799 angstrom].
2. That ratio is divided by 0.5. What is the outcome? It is 1.92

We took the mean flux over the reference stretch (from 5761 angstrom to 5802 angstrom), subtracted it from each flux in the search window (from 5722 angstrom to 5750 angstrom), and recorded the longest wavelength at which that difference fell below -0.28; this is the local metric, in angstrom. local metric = 5746.63 angstrom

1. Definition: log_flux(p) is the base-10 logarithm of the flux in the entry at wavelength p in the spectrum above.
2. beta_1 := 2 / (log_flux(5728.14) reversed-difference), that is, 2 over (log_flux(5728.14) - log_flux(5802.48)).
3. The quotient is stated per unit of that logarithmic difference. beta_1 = -157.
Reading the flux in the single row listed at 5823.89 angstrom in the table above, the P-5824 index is 11.1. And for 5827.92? 11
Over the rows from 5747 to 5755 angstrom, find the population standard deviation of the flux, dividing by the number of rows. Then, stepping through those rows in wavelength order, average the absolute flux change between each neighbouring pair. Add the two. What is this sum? 1.31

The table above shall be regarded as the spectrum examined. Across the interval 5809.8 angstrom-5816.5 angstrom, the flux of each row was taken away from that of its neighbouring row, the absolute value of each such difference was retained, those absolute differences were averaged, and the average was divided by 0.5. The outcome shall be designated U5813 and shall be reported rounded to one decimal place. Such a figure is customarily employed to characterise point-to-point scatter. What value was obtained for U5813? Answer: 1.6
